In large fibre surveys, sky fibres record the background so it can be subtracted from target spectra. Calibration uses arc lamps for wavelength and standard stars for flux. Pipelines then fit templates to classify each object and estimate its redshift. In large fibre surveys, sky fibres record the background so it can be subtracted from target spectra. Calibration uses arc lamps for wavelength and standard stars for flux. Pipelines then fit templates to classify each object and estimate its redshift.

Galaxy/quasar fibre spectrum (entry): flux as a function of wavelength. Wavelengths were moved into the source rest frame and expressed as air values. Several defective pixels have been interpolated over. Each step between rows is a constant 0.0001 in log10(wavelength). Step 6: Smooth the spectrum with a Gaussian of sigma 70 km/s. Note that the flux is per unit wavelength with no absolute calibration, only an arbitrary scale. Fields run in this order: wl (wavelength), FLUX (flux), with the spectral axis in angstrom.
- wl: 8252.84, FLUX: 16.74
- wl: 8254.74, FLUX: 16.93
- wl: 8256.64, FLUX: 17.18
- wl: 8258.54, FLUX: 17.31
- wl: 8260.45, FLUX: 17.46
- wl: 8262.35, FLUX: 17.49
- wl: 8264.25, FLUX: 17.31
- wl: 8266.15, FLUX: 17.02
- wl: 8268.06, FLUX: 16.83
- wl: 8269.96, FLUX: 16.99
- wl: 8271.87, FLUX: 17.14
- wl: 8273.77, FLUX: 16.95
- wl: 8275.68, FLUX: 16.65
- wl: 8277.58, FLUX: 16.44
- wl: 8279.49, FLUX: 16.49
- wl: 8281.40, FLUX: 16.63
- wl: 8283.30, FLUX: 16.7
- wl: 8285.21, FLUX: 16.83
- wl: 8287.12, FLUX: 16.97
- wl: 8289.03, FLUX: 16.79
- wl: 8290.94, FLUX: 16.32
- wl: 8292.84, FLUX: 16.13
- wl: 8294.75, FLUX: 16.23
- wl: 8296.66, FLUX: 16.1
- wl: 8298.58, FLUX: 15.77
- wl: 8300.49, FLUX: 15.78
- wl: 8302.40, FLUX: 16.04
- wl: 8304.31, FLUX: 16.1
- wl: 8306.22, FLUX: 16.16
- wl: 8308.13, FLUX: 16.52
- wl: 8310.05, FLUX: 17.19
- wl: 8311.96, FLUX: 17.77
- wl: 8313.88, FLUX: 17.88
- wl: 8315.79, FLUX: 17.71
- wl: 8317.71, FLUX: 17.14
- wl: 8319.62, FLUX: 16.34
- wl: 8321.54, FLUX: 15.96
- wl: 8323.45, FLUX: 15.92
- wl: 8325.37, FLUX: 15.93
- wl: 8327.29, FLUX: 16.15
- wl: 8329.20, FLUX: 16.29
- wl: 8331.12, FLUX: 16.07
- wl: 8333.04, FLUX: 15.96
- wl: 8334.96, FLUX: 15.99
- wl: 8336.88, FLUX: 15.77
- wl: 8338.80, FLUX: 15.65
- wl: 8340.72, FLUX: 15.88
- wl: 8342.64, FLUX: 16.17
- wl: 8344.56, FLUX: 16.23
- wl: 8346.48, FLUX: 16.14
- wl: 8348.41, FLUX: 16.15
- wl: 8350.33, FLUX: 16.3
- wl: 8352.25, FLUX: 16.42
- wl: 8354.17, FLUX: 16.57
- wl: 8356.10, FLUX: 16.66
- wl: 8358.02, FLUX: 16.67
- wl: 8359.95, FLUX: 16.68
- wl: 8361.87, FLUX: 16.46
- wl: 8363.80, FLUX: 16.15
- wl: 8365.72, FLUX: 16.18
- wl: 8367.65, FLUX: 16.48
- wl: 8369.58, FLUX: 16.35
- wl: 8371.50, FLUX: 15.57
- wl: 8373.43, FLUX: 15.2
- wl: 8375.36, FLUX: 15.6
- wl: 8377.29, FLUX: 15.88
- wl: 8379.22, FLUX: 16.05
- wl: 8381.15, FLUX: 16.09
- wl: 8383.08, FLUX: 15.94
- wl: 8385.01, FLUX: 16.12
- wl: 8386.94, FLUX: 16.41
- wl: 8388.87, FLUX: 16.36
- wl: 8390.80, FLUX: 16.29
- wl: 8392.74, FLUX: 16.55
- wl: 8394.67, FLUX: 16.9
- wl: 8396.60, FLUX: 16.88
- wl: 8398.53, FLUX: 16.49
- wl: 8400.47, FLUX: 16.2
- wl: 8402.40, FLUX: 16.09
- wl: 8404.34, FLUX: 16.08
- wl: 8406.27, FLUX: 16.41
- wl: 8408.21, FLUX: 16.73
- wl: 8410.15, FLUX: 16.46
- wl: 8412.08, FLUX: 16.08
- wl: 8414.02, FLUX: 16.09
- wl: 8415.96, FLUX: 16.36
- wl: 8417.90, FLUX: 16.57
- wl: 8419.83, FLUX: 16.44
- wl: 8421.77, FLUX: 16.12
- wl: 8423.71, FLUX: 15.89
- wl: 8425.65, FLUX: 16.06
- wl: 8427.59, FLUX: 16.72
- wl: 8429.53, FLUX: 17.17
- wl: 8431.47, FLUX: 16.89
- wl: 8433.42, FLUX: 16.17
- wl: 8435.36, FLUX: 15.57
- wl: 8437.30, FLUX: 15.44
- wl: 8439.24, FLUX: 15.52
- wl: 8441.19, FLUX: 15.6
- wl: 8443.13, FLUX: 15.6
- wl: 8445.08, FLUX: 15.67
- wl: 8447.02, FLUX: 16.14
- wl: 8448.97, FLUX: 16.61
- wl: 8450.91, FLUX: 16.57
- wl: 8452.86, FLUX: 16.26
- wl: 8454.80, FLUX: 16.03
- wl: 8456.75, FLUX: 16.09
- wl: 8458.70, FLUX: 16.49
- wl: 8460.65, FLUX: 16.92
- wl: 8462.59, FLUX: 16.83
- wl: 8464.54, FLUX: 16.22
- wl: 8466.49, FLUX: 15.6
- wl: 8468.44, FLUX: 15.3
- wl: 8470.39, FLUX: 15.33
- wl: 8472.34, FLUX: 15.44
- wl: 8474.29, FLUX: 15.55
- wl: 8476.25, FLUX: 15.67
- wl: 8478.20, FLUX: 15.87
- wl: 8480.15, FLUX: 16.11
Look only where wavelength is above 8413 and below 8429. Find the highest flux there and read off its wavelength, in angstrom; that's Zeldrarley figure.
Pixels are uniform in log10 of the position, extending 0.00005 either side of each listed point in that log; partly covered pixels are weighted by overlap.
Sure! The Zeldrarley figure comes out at 8427.59 angstrom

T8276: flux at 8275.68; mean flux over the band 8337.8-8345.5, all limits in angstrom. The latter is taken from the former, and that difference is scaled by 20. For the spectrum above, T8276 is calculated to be 13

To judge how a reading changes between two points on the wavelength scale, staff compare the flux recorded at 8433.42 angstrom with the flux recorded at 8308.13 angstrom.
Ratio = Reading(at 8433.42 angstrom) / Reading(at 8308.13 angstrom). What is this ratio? 0.98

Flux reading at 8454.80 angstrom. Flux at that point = 16.03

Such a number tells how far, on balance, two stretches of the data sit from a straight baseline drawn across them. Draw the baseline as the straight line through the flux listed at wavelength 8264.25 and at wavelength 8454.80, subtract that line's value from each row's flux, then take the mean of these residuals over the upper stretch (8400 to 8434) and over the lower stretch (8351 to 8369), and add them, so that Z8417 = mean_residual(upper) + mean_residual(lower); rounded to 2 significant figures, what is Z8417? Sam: -0.11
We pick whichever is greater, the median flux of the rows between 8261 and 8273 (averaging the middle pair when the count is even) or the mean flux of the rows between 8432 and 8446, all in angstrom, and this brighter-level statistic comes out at 17.1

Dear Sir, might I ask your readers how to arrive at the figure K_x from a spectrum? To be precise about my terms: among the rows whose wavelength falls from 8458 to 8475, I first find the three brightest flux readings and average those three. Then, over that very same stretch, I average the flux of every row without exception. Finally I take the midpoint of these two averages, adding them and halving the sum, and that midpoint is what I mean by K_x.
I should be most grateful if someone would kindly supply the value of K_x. 16.4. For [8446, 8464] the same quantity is 16.6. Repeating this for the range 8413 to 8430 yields 16.6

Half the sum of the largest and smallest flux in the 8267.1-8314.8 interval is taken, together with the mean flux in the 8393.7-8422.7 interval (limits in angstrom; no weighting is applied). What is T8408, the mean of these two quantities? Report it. 16.61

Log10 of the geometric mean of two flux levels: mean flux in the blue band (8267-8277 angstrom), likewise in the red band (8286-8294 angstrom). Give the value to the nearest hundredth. 1.22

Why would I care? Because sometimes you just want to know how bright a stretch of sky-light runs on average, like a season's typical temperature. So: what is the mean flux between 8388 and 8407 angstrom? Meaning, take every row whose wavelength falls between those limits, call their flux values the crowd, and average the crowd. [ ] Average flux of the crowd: 16.4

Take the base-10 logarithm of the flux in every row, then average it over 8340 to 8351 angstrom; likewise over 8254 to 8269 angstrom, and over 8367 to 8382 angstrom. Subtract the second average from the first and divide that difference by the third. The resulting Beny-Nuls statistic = -0.023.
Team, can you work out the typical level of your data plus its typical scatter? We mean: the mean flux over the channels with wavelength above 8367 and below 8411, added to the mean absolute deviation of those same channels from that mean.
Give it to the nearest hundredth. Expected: 16.54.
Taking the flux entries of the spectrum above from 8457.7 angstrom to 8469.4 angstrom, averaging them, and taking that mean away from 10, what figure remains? -6.23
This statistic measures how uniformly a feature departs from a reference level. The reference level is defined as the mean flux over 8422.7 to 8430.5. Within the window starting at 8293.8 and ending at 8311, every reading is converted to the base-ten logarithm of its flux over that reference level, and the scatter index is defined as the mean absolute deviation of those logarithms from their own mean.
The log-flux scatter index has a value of 0.0077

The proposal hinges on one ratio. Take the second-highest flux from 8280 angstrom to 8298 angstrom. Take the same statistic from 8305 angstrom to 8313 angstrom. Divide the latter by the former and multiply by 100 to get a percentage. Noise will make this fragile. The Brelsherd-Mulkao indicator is 102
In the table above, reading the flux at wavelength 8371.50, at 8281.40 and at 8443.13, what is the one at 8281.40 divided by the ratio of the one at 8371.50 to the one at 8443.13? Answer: 16.7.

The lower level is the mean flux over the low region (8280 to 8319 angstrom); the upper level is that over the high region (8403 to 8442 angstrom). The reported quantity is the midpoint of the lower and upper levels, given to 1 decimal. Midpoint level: 16.4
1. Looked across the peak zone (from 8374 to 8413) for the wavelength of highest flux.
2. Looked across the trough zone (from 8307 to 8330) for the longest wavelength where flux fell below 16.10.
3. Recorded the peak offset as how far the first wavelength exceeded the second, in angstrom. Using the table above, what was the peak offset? 69.3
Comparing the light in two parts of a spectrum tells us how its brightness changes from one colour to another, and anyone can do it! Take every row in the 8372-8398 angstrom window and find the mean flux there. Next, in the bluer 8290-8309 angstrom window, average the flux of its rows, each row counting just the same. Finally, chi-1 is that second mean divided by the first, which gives 1.00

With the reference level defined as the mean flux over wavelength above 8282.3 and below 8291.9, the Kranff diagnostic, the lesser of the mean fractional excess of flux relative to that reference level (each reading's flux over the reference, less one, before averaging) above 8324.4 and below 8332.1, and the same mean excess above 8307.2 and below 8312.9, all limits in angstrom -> -0.037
